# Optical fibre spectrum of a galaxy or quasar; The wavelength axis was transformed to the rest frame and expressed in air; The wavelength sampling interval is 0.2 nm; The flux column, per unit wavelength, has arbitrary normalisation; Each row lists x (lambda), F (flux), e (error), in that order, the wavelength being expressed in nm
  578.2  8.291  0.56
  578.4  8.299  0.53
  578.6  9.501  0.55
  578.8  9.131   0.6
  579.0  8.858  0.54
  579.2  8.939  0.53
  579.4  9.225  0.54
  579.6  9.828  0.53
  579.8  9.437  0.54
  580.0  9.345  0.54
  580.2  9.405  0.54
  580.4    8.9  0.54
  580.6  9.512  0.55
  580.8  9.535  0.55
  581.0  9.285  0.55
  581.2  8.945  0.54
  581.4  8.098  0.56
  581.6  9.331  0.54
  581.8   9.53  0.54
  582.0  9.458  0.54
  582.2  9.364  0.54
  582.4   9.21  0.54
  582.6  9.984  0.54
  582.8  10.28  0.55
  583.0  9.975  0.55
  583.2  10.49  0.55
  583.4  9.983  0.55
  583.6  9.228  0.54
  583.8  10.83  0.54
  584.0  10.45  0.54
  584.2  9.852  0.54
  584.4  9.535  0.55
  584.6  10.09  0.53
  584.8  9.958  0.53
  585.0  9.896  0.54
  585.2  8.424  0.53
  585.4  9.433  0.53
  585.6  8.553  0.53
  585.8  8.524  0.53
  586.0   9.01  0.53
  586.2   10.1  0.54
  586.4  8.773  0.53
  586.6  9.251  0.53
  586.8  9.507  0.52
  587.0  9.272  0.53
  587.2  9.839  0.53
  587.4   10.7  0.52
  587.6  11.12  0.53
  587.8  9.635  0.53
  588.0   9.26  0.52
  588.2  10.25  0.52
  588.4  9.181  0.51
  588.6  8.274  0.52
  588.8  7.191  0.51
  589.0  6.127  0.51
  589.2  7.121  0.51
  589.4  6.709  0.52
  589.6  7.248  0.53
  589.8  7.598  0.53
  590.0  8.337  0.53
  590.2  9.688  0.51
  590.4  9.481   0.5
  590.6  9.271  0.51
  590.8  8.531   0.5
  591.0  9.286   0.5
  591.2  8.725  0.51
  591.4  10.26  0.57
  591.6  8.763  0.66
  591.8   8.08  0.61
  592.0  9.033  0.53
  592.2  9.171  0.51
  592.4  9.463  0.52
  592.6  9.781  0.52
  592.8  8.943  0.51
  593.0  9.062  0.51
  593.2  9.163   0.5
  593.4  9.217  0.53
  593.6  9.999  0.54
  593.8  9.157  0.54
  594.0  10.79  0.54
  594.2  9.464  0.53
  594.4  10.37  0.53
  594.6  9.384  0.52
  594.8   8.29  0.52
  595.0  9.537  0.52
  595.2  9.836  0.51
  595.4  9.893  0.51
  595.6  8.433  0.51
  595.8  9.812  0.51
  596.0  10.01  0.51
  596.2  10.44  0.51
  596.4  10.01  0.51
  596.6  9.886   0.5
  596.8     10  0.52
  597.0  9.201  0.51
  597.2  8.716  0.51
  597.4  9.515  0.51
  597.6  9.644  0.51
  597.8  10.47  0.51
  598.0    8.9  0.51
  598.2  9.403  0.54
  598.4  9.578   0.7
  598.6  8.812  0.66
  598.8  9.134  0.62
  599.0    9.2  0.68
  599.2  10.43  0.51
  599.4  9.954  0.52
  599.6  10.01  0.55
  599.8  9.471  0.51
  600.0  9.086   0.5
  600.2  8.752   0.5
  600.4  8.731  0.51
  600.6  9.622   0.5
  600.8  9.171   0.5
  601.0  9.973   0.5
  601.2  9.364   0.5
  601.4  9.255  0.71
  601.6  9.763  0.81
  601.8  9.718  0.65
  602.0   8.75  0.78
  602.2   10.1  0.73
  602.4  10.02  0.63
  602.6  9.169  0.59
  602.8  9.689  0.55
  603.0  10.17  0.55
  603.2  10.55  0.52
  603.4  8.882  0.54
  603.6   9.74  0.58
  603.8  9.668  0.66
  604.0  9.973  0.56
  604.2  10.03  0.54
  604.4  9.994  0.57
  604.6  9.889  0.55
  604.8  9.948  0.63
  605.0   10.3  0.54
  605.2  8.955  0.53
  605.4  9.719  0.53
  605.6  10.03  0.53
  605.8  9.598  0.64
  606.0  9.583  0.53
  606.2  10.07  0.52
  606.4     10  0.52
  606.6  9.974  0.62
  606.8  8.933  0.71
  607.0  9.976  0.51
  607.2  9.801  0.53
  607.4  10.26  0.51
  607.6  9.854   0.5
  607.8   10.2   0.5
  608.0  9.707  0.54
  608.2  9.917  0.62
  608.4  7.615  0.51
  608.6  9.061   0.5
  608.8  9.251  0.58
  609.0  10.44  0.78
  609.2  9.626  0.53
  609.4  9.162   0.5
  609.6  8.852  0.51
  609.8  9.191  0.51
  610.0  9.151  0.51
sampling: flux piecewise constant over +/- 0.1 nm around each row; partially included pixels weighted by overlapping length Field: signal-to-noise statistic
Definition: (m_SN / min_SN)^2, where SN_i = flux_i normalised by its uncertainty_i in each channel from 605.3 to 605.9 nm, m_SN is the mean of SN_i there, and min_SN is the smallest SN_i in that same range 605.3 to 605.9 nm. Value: 1.3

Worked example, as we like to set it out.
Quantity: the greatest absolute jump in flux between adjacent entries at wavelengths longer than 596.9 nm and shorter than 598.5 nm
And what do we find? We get 1.57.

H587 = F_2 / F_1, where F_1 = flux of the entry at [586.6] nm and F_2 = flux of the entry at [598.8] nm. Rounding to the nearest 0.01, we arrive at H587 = 0.99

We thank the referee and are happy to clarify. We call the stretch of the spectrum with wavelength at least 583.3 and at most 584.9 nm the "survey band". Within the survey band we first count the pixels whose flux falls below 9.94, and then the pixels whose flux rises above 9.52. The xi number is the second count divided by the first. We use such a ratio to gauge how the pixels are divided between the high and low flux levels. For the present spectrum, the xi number 2.33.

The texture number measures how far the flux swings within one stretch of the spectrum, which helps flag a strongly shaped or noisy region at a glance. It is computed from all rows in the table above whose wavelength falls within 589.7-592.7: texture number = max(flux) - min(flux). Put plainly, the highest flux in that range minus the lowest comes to 2.7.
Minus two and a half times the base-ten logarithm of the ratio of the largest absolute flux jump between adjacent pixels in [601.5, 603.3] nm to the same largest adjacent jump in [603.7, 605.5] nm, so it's 0.00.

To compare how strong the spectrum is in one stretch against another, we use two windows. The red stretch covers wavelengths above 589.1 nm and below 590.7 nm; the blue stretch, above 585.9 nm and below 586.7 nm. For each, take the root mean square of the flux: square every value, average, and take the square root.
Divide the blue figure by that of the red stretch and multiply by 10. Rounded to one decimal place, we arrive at 11.3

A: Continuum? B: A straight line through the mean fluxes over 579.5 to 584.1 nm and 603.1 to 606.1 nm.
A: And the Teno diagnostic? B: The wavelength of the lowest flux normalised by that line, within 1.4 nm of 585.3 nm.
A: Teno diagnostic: 585.2 nm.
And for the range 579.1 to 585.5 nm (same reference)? 581.4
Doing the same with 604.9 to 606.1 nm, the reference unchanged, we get 605.2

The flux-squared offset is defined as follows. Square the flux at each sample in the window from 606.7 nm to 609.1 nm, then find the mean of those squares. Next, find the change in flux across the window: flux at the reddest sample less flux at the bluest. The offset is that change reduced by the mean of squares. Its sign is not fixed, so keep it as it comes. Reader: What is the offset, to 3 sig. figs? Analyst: -90.9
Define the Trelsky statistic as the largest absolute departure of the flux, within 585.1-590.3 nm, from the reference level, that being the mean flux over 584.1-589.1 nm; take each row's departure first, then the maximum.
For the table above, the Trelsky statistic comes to 3.1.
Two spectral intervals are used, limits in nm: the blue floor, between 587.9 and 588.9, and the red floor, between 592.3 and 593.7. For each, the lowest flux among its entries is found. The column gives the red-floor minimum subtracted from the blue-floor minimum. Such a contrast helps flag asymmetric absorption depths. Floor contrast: -1.8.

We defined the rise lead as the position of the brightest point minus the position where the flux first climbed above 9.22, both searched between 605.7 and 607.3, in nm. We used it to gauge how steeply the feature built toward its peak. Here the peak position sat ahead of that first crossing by 0.40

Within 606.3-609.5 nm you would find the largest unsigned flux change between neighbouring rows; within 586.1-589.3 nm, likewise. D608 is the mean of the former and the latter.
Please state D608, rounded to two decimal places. 1.89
